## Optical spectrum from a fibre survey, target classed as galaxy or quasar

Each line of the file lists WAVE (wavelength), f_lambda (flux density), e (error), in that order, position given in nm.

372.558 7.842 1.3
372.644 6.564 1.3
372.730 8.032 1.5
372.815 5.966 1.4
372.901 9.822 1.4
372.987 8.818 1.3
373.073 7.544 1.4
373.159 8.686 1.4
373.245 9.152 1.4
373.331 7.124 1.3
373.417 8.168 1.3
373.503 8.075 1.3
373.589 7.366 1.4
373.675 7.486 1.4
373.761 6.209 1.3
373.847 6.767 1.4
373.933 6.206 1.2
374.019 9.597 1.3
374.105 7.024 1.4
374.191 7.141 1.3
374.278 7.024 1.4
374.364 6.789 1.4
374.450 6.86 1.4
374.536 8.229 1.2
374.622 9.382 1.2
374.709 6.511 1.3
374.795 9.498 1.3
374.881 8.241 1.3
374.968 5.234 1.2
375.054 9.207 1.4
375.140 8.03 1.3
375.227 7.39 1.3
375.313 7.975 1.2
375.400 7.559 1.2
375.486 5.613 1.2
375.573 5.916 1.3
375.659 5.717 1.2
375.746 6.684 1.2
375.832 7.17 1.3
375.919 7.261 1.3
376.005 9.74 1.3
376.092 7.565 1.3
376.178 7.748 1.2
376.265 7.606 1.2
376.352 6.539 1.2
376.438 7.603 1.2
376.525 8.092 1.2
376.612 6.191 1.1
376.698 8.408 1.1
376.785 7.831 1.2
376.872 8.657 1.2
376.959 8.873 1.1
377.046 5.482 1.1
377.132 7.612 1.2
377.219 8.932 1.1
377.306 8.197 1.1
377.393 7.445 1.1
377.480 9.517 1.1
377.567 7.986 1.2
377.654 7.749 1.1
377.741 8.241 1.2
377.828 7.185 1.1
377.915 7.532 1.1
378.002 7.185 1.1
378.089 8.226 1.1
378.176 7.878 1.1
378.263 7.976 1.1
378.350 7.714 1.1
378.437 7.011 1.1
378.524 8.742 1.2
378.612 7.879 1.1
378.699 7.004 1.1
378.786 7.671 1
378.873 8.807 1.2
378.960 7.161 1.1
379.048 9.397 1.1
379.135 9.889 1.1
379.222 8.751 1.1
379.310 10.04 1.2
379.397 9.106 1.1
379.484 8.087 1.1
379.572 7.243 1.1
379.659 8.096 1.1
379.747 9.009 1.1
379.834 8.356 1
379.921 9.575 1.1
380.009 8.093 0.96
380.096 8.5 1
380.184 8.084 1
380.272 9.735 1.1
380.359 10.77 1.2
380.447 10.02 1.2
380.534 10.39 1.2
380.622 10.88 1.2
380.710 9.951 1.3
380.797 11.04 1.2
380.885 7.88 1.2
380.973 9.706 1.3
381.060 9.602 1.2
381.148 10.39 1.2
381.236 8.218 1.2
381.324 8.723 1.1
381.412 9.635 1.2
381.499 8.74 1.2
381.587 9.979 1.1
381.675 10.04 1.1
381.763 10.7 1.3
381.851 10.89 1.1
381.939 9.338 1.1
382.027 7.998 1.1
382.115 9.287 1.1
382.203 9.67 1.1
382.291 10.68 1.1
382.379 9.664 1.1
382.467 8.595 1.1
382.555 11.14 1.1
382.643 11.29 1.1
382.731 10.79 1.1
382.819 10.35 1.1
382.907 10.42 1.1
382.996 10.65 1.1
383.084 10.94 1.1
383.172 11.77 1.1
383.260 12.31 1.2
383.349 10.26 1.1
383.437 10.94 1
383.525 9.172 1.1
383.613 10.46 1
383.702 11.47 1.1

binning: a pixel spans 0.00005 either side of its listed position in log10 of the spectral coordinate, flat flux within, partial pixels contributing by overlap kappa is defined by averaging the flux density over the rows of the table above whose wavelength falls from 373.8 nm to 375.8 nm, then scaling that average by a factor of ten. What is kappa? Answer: 73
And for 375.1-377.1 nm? 74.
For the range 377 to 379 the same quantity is 78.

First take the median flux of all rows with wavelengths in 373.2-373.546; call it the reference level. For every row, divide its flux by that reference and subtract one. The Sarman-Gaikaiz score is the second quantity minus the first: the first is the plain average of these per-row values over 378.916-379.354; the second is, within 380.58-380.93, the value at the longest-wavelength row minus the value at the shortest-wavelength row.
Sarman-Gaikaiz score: -0.48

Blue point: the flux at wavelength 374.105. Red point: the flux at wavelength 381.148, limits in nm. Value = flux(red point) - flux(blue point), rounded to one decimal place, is 3.4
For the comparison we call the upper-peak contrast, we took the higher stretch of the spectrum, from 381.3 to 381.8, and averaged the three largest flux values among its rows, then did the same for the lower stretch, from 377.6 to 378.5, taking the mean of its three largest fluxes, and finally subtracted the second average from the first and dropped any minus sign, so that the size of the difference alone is 2.1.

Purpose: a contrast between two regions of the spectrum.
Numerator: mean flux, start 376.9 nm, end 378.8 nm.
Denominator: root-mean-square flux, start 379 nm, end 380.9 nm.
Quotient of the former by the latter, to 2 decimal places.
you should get 0.84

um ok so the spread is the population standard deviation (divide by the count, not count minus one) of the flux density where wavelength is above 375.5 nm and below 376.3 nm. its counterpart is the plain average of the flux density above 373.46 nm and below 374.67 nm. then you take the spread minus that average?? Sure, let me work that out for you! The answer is -6.3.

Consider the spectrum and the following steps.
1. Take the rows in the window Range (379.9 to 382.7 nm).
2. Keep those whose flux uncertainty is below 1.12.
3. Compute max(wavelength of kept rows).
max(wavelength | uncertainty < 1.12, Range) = 382.643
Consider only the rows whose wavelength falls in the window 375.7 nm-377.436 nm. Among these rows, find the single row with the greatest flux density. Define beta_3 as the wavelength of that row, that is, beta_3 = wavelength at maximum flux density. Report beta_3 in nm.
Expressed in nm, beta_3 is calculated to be 376.005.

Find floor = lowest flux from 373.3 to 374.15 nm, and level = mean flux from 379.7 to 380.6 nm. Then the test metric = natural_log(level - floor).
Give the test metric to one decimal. 1.1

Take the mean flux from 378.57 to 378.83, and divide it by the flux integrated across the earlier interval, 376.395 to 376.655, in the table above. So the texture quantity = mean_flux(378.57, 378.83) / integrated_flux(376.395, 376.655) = 4.0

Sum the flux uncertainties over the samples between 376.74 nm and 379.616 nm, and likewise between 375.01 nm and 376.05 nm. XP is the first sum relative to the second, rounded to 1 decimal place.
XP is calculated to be 2.4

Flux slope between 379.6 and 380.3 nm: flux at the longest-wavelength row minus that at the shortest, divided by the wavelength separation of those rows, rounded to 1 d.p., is 2.7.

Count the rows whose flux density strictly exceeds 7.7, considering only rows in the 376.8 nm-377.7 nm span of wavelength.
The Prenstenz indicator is 7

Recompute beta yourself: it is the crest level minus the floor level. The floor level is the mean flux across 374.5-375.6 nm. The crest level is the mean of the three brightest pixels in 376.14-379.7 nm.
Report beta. 2.2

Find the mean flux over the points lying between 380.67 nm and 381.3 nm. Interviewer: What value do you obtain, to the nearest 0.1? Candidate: 9.5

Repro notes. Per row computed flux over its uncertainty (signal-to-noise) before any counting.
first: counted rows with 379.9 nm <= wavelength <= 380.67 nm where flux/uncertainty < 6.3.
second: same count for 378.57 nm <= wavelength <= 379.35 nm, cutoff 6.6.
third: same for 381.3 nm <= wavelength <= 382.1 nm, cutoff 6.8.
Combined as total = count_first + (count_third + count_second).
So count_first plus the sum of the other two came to 2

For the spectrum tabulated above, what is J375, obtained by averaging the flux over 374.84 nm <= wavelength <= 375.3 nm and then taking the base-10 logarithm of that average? 0.88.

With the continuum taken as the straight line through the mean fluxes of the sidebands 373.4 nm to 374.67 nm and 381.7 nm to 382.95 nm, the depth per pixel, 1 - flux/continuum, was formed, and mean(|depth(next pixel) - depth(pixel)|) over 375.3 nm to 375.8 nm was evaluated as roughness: 0.097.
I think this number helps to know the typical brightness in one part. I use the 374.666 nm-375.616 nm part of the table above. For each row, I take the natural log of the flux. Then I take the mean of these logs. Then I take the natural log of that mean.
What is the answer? 0.684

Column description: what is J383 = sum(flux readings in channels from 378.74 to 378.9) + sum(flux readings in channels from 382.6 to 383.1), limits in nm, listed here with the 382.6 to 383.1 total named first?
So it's 81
